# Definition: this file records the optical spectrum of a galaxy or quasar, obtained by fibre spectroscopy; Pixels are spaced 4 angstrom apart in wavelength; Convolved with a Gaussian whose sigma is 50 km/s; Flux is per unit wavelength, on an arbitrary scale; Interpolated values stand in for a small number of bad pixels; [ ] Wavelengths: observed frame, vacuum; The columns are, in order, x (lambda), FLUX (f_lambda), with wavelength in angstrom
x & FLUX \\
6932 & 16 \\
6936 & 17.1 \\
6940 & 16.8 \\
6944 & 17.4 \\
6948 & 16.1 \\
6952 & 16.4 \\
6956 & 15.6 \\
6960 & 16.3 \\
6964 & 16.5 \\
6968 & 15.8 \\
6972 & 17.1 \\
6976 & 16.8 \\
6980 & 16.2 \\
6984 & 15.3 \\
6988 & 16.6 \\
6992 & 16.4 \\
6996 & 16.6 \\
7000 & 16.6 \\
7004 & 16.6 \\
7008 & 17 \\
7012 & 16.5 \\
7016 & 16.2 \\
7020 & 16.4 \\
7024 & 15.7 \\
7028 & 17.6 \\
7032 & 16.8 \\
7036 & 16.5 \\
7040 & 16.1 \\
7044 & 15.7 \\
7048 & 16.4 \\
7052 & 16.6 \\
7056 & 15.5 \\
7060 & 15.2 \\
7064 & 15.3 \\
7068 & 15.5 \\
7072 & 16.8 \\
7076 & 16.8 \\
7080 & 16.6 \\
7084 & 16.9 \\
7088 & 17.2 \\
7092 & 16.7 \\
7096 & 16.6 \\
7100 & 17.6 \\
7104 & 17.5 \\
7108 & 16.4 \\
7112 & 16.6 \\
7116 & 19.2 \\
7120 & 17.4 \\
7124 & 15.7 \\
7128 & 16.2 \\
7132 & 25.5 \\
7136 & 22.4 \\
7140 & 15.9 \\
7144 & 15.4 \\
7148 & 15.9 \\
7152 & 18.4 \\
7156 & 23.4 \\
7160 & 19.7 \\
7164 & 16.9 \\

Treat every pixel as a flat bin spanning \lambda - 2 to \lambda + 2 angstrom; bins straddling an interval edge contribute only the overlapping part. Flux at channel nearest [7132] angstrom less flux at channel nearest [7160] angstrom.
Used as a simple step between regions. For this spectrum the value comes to 5.8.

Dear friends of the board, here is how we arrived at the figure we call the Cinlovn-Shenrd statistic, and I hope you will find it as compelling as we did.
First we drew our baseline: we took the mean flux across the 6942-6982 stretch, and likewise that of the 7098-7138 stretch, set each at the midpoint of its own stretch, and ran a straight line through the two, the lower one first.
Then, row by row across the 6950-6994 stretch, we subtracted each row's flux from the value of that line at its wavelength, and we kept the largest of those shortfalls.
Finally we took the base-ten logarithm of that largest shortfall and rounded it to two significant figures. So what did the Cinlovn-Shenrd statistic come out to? 0.15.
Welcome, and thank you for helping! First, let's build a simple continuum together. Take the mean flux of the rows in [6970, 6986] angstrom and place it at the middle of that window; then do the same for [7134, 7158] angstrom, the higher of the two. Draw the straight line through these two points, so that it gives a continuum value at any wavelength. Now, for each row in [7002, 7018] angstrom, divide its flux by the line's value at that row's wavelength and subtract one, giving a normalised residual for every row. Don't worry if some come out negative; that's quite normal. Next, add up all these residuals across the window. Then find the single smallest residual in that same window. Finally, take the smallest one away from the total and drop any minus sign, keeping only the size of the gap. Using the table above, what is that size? 0.01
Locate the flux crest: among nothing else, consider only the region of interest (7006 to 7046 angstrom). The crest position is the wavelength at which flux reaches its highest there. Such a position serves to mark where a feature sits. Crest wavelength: 7028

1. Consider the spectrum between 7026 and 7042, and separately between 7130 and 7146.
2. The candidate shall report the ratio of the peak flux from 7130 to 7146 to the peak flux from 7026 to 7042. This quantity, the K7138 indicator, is 1.45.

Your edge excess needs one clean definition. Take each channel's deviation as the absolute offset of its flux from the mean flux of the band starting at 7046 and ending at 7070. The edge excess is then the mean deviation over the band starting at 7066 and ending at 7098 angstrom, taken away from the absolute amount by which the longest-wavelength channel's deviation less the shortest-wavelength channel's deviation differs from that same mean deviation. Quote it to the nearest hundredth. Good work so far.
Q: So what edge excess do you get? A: -0.60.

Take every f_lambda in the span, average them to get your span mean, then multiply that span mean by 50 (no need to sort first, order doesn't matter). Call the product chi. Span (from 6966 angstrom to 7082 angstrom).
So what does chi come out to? 816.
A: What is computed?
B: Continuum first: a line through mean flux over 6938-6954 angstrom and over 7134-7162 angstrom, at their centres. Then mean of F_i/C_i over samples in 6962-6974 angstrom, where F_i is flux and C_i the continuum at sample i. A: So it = 0.97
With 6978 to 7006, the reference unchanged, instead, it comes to 0.95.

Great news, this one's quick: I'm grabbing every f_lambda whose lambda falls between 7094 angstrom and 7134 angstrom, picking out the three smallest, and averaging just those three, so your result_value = 16.1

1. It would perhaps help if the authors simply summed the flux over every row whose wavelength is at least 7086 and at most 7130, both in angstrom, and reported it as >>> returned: 187.1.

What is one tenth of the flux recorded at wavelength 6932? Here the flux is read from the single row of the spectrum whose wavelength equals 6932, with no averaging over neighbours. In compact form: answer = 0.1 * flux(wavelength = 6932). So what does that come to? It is 1.60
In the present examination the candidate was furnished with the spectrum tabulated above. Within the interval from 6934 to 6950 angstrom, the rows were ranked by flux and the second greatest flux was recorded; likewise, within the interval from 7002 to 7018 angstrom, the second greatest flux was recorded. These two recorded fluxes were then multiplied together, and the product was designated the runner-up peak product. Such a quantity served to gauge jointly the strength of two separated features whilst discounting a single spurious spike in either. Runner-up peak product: 284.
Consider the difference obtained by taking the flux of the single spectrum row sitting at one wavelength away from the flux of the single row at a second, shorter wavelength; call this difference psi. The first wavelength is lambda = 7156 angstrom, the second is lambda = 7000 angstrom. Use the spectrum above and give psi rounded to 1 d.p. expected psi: -6.8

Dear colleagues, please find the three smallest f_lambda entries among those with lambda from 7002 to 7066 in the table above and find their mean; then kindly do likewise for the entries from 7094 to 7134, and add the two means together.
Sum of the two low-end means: 31.4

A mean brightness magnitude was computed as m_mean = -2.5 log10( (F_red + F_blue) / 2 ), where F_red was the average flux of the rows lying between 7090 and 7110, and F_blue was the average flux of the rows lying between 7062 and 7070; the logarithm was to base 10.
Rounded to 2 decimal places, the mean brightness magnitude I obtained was -3.02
